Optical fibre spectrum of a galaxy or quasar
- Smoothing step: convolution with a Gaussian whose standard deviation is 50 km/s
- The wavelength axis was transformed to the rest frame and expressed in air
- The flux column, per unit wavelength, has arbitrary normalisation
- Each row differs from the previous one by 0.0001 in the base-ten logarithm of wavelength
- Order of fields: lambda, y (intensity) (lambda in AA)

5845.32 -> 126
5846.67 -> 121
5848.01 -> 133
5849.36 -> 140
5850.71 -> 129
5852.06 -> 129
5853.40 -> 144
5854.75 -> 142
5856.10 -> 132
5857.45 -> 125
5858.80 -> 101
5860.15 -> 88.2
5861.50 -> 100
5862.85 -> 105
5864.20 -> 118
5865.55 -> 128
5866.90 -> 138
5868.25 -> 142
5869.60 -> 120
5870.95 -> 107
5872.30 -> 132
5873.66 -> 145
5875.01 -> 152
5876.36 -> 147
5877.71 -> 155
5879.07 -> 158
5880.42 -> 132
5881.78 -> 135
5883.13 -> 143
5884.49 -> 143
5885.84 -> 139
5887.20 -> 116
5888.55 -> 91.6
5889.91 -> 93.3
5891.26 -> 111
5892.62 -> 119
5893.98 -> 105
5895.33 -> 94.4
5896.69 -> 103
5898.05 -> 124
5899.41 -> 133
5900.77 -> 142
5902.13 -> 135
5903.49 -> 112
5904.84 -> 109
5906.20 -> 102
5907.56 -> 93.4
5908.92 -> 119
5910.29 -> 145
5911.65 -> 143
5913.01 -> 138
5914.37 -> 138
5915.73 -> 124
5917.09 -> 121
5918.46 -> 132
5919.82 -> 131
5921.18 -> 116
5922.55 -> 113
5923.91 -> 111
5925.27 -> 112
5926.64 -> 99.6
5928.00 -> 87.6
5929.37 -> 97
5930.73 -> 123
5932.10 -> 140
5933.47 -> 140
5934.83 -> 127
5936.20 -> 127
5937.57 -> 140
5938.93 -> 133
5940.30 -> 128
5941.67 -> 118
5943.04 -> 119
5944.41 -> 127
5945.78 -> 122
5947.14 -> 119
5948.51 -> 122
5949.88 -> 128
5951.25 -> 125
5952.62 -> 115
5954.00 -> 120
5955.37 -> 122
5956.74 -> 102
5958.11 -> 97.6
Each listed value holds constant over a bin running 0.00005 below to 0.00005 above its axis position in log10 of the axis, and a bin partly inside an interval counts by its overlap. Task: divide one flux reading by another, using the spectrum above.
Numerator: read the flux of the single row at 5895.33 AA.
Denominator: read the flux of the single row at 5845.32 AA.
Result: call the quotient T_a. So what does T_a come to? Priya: 0.75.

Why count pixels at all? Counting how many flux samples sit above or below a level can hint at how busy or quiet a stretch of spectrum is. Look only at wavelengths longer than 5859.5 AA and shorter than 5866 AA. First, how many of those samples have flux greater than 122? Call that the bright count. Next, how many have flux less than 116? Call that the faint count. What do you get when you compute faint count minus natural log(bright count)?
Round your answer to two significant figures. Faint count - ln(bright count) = 3.0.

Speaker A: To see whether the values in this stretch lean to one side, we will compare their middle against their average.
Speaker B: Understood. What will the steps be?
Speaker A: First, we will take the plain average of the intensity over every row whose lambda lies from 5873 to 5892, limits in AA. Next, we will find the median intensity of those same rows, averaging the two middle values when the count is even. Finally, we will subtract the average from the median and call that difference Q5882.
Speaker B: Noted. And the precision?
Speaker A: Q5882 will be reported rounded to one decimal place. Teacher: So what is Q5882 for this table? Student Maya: 8.1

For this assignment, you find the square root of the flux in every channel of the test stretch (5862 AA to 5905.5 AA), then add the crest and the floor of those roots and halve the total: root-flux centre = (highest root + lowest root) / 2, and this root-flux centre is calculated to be 11.1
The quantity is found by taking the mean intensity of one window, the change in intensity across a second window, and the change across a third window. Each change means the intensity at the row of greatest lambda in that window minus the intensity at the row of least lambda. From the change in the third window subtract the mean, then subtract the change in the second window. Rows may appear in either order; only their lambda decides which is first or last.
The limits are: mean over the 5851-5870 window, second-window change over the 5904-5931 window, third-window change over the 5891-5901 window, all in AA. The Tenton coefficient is -105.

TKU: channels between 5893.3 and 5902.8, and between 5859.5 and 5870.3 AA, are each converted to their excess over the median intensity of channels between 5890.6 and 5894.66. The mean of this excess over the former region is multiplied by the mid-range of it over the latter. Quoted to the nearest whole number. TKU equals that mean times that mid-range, 35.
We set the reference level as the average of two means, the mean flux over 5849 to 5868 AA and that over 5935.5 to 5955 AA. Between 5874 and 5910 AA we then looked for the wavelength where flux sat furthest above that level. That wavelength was 5879.07 AA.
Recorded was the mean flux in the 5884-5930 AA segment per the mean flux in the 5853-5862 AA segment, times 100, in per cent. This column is 99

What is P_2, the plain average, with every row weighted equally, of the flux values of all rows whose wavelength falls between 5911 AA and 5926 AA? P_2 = 125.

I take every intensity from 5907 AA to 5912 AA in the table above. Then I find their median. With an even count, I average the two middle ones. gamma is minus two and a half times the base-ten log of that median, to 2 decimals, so -5.29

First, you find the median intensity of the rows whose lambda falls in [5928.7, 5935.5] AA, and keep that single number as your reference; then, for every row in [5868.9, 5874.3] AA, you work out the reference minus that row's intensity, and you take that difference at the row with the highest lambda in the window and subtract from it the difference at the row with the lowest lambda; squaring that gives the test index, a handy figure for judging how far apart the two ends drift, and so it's 625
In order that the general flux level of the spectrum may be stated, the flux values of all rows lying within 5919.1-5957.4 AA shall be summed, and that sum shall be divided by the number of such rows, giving 120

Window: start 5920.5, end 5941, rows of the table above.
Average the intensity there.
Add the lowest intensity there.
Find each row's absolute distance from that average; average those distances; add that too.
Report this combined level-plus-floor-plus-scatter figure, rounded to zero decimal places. 221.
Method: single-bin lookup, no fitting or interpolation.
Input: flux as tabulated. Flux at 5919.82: 131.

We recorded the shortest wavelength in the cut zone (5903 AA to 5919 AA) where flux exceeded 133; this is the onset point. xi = 5910.29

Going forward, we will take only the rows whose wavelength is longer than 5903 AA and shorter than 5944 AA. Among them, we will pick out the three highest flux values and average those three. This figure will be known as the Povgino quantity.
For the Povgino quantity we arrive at 143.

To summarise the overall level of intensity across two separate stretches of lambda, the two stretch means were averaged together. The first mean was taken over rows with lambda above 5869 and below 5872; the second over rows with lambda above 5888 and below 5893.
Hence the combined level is 109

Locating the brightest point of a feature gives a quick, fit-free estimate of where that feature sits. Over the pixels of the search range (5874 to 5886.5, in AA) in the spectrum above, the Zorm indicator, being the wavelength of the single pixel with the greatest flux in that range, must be 5879.07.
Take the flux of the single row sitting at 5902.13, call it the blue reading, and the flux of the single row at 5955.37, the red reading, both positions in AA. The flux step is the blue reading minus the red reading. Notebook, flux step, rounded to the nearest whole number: 13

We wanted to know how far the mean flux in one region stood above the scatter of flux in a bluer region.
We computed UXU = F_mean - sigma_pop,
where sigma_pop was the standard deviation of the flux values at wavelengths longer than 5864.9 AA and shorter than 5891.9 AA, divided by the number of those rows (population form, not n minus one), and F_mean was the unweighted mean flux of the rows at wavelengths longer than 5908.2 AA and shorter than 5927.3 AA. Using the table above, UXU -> 106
